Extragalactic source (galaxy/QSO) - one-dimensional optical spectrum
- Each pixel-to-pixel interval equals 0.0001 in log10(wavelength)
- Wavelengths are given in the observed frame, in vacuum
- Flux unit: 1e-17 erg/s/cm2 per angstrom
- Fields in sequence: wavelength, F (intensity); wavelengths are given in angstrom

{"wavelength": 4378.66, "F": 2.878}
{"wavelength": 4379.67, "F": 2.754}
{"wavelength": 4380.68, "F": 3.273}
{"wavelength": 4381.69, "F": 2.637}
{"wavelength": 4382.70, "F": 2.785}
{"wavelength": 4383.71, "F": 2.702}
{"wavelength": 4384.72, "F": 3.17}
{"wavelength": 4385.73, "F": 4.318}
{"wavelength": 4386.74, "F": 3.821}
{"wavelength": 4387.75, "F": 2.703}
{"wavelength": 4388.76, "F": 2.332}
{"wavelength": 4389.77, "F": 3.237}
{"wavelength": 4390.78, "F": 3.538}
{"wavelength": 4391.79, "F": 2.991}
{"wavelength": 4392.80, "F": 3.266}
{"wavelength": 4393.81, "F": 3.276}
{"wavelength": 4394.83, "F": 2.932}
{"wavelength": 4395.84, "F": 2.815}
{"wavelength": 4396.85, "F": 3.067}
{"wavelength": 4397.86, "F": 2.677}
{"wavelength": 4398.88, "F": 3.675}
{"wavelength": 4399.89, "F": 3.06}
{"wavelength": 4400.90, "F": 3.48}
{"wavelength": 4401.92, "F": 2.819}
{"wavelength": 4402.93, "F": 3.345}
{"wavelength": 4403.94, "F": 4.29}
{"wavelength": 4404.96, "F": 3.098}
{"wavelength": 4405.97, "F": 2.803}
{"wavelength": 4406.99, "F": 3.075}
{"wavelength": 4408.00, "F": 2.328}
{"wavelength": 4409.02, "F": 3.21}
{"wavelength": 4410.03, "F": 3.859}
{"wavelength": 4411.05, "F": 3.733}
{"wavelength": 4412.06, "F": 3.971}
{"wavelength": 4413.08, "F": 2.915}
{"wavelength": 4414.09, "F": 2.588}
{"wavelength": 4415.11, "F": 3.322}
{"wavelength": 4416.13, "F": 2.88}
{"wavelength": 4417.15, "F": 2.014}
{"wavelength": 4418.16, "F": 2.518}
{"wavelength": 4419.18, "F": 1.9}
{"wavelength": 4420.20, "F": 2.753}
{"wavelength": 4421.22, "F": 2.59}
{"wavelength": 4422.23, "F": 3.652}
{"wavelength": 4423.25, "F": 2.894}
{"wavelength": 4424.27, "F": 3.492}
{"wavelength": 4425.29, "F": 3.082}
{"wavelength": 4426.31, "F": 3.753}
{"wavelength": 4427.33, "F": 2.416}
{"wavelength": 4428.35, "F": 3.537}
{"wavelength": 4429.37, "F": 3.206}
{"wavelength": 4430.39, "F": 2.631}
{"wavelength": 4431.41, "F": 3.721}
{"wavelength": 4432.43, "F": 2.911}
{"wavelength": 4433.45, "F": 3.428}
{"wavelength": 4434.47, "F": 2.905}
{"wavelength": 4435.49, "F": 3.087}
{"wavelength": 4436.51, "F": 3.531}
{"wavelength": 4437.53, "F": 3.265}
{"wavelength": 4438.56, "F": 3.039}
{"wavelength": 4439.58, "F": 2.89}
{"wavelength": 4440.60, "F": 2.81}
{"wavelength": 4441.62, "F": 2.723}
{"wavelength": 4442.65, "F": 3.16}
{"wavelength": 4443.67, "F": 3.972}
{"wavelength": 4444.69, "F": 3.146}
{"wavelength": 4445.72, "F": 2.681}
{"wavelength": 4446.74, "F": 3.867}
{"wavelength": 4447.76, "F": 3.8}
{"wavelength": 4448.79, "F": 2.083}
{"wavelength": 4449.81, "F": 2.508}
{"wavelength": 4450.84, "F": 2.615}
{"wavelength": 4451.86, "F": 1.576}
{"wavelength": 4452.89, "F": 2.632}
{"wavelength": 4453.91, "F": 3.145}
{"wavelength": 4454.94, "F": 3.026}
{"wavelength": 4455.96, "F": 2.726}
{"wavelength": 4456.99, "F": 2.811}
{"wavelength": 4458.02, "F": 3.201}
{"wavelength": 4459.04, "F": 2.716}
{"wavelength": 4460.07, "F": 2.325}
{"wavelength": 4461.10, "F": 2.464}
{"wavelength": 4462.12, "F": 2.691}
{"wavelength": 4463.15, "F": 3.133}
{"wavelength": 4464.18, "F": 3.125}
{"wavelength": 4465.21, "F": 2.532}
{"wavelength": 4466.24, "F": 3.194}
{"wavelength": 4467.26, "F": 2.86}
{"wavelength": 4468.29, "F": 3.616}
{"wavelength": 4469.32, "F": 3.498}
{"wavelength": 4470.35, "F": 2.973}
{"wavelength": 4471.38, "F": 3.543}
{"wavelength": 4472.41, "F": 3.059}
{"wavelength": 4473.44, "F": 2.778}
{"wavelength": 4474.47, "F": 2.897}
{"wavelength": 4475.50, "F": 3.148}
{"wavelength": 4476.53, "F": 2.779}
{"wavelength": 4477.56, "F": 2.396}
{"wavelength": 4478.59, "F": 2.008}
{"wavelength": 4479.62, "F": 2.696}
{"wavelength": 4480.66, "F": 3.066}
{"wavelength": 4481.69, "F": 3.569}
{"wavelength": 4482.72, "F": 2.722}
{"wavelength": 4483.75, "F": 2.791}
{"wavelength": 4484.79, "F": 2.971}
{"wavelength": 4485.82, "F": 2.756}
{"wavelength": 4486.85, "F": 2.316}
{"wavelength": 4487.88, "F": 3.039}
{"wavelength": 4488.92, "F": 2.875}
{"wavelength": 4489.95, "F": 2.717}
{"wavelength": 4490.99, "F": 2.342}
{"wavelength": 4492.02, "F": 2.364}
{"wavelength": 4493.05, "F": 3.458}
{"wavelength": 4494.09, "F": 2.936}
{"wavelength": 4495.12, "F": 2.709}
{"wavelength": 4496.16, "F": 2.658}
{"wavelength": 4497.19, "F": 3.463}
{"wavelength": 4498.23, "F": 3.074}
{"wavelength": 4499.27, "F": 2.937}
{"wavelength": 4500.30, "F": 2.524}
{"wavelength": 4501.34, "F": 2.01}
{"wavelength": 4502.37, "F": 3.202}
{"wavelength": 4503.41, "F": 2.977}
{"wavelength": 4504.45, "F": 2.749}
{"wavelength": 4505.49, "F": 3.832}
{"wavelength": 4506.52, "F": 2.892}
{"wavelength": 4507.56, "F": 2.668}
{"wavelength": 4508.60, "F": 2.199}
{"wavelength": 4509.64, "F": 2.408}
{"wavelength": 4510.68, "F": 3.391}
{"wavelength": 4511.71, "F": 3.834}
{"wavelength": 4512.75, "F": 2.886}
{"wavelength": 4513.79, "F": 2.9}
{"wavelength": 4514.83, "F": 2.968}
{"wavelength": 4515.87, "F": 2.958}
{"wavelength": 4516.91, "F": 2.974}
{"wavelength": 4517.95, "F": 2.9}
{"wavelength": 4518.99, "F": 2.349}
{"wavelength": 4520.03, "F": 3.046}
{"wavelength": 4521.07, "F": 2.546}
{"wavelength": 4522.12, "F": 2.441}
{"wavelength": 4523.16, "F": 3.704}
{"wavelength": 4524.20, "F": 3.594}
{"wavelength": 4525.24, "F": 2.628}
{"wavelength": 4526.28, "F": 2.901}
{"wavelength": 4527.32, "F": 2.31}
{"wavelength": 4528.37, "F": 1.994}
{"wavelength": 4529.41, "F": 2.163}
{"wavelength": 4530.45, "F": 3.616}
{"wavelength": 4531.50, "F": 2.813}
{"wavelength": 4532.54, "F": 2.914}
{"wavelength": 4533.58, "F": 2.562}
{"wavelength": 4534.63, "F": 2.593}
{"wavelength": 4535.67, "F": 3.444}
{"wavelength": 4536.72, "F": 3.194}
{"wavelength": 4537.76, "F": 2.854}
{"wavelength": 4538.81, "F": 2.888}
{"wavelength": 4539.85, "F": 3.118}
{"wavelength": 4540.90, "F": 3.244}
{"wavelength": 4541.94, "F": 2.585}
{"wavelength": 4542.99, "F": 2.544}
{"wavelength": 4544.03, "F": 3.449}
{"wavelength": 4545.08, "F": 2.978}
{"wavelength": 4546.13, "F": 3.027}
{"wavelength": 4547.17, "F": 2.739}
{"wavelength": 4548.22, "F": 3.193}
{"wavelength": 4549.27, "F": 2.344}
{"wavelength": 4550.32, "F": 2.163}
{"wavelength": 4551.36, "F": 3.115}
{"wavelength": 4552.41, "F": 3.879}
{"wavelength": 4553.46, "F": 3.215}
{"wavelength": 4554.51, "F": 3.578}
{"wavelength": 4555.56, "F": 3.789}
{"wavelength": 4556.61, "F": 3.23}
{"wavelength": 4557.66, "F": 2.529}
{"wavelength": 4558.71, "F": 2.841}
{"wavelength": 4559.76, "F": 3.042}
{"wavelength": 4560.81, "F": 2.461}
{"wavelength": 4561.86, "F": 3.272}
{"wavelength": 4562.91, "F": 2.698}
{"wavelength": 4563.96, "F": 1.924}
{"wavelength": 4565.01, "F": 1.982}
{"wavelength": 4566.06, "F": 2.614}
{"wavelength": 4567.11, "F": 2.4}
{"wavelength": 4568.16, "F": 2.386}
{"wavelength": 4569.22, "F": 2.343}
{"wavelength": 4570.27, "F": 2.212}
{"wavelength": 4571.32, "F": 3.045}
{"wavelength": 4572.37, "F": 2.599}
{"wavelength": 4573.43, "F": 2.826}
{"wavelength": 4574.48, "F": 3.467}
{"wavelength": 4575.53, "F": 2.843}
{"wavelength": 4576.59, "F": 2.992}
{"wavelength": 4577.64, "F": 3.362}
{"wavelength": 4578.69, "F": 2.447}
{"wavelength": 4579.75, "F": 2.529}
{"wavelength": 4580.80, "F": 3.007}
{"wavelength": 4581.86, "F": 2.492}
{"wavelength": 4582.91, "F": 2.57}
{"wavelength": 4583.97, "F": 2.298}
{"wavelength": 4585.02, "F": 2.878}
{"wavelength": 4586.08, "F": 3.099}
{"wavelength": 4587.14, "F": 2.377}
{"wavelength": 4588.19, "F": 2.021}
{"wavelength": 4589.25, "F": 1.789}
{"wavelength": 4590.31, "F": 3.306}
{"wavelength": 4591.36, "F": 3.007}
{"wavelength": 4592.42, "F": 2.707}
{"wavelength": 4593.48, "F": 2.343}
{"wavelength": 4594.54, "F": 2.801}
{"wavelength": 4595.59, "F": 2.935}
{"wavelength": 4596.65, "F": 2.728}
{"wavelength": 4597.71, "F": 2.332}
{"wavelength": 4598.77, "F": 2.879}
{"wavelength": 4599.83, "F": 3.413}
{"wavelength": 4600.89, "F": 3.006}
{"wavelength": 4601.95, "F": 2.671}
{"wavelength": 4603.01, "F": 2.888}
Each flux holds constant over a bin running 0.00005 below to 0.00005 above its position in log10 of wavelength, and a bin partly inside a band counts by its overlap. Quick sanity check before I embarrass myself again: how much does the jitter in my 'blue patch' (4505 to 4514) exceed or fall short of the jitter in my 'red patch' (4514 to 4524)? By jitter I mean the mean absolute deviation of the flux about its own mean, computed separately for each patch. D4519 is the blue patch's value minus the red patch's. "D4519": 0.17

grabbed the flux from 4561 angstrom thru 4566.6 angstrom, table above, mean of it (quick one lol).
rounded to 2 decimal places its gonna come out 2.50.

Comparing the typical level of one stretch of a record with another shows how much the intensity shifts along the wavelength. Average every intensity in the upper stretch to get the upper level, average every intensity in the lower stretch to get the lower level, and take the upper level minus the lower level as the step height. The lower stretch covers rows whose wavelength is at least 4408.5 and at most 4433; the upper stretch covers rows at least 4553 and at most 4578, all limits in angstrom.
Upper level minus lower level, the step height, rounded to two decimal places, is -0.25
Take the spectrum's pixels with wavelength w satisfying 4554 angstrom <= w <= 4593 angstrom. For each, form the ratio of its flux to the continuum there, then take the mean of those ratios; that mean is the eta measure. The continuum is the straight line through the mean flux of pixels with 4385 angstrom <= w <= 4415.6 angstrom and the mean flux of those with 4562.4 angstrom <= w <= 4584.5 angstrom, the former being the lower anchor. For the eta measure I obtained 1.04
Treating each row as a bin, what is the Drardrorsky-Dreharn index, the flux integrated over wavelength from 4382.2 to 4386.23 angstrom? 13.1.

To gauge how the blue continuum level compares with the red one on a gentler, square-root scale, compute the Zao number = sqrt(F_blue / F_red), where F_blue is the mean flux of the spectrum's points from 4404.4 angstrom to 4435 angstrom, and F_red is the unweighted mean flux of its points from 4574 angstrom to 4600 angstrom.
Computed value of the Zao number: 1.05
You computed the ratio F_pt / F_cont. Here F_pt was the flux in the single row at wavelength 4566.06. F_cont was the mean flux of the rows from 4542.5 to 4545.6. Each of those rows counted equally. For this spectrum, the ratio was 0.87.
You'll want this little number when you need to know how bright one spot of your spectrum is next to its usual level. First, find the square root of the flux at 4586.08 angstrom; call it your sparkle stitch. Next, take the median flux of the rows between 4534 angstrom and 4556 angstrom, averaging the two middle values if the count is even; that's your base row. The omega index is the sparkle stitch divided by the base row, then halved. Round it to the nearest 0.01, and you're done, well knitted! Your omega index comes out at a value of 0.28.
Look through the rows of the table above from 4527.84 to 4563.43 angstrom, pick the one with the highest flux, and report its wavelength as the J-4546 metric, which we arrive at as 4552.41 angstrom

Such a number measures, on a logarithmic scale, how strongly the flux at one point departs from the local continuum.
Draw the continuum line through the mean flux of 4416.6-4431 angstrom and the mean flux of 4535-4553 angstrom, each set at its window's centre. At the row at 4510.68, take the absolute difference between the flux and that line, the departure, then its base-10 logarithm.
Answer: -0.36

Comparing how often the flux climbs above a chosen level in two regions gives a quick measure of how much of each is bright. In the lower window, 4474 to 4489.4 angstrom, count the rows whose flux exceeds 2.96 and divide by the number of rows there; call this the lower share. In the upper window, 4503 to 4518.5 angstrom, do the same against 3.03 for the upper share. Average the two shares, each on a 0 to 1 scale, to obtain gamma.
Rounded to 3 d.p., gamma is 0.267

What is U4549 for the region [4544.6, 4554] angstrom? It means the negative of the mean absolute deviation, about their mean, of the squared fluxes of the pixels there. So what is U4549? -2.1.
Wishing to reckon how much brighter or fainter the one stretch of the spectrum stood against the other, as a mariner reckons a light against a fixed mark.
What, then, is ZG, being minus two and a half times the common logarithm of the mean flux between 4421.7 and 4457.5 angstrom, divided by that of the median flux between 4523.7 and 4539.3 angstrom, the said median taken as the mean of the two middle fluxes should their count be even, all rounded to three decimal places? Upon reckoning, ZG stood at -0.072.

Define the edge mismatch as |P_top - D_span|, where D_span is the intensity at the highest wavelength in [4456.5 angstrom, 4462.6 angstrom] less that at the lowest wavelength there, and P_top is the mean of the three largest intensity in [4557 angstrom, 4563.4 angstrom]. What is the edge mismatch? 3.2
